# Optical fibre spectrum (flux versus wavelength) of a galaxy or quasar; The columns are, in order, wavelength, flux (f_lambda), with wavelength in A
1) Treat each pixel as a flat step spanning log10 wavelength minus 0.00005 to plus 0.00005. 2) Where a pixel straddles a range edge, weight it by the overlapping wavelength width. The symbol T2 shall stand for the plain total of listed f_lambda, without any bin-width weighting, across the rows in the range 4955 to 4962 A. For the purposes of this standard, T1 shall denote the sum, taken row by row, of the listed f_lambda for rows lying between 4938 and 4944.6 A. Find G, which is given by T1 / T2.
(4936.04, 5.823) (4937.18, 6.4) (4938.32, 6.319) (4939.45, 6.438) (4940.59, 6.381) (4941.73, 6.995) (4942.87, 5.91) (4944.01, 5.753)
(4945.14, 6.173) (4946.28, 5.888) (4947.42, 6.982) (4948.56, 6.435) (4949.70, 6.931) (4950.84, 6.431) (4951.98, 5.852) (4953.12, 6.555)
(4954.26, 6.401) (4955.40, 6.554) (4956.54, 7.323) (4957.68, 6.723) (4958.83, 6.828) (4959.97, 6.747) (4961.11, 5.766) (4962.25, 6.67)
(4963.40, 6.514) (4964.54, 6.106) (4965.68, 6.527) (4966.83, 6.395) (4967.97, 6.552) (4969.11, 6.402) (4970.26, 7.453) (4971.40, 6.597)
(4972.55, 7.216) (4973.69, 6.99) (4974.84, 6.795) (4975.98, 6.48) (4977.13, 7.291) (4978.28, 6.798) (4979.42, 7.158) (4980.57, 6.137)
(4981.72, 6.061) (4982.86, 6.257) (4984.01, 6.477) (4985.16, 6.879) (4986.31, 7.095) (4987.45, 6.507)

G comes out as 0.95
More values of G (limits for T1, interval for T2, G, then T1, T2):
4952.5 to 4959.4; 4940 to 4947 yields 1.09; 40.4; 37.1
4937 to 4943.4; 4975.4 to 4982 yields 0.96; 38.4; 39.9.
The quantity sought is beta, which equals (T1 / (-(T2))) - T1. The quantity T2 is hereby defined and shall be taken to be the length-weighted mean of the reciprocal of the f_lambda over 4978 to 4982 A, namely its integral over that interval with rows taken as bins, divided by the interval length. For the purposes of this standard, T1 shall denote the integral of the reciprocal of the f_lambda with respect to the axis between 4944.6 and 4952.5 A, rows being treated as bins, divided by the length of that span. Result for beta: -1.18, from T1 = 0.157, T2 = 0.153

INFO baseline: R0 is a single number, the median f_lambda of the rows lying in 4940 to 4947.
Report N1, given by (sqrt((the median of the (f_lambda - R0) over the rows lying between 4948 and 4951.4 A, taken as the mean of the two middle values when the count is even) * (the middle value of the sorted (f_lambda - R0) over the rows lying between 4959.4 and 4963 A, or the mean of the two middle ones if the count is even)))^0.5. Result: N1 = 0.71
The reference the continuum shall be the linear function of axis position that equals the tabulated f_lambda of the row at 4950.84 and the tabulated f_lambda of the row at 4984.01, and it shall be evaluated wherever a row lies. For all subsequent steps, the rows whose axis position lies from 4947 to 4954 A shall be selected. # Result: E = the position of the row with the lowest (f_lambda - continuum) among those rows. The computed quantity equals 4951.98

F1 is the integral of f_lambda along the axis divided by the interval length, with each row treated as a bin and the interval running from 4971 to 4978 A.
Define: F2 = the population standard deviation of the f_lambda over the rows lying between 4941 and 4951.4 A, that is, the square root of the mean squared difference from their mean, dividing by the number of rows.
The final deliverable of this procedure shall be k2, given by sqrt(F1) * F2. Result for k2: 1.22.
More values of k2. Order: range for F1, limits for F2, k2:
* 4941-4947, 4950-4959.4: 0.97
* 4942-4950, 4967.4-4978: 0.92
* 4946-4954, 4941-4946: 1.22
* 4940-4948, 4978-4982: 1.15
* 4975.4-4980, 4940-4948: 1.26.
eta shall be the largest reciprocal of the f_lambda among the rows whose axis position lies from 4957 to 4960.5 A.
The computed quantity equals 0.149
